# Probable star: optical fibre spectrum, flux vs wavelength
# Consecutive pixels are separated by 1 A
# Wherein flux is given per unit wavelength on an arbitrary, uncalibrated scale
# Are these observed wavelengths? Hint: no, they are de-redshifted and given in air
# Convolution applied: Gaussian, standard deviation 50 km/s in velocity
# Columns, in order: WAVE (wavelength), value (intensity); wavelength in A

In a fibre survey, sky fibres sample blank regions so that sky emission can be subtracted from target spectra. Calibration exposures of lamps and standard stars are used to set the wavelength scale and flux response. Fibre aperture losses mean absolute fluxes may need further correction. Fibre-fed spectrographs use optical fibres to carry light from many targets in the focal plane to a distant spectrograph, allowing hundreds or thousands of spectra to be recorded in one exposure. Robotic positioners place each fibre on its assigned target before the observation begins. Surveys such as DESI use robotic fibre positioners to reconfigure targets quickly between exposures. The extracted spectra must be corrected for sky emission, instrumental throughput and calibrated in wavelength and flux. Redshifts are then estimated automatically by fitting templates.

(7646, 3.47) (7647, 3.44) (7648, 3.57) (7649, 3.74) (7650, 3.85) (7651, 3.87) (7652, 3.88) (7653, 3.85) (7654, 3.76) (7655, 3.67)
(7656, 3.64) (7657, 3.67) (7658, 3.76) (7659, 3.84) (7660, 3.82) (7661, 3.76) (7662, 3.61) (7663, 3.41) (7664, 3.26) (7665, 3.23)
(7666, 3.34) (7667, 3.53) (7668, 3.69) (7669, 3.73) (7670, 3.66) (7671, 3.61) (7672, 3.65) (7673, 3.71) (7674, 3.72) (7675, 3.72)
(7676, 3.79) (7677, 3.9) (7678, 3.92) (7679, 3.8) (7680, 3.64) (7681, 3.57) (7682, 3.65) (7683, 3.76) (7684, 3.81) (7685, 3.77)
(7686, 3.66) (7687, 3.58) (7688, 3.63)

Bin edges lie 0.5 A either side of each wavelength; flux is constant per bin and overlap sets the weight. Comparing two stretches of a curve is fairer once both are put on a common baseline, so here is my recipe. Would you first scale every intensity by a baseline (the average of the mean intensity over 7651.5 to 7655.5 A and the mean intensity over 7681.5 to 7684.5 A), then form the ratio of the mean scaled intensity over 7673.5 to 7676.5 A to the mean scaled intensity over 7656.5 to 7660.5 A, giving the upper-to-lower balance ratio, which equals 0.99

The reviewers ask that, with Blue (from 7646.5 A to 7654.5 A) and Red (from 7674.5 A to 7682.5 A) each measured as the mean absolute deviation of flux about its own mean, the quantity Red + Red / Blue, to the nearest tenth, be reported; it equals 1.0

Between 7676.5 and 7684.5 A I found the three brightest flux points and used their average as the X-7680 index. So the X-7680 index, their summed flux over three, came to 3.88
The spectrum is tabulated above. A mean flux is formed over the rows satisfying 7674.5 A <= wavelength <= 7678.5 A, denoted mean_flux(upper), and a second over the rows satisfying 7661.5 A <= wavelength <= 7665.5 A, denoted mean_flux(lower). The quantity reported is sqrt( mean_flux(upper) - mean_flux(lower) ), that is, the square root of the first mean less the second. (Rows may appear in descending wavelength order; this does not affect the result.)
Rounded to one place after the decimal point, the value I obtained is 0.7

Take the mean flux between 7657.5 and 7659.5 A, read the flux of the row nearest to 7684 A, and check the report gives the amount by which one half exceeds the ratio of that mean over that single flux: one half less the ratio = -0.497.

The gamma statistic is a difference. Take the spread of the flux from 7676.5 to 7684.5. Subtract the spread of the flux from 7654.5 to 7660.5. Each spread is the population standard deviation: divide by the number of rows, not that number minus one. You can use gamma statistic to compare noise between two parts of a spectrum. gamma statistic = 0.04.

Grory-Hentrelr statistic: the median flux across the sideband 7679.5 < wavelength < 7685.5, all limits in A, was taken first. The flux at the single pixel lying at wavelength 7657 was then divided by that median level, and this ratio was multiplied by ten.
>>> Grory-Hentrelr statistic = 9.9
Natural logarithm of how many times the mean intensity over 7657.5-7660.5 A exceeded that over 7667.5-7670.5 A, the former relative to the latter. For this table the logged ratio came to 0.030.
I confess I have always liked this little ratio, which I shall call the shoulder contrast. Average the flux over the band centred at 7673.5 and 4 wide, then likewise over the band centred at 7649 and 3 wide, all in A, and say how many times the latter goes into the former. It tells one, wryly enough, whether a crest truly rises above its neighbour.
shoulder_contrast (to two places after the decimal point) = 0.99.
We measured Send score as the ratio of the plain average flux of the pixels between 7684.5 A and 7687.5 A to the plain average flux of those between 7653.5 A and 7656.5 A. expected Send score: 0.995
